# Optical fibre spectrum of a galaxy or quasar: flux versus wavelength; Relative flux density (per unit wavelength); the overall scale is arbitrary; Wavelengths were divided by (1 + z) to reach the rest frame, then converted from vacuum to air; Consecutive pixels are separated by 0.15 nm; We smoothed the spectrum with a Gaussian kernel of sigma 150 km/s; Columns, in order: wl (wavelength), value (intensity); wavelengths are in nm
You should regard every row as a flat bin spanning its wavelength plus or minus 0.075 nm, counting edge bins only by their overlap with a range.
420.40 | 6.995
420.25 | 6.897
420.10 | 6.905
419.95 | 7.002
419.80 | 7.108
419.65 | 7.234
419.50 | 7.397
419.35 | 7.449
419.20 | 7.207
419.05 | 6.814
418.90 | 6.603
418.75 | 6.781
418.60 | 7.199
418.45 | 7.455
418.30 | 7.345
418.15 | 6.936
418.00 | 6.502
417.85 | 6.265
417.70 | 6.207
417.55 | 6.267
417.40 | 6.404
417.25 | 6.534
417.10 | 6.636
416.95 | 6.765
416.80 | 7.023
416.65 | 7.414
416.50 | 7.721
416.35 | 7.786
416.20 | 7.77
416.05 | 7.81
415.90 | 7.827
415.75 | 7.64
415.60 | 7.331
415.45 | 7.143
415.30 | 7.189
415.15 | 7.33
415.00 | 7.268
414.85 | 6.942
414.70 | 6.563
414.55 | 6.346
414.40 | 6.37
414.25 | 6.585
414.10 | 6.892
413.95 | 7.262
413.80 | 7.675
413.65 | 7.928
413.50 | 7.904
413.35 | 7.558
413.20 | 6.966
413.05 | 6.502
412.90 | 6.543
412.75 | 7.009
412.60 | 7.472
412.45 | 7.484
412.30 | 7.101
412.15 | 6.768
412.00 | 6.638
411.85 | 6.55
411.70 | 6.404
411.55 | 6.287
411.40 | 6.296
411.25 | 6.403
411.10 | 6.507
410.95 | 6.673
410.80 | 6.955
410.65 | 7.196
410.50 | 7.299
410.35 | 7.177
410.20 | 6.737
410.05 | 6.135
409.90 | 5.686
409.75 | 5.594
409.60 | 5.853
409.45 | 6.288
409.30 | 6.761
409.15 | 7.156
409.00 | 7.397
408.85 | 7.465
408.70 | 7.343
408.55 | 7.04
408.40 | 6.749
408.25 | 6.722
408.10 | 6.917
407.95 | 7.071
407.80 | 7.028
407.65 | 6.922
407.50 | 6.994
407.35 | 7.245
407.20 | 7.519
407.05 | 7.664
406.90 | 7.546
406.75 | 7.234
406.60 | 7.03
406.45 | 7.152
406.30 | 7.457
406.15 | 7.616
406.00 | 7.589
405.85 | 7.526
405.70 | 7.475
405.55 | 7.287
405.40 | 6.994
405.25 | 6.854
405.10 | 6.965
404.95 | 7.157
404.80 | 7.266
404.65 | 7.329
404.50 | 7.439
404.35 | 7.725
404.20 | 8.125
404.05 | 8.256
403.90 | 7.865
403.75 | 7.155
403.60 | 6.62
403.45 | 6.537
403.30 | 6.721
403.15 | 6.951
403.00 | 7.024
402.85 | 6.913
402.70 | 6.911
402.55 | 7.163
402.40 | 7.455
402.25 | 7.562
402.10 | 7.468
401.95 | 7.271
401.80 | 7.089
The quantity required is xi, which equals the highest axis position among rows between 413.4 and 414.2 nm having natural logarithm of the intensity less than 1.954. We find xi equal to 414.10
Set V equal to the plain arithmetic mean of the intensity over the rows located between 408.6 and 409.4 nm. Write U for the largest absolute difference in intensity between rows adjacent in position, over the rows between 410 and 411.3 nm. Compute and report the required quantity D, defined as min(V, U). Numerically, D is 0.602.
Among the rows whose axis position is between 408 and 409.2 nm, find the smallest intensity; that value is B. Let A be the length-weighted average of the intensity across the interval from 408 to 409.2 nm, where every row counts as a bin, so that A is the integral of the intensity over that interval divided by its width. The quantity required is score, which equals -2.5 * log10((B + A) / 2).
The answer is -2.10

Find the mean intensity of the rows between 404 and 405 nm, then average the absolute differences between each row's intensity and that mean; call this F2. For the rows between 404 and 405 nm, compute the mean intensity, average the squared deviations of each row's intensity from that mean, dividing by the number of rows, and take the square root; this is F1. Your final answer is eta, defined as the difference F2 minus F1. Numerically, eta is -0.0401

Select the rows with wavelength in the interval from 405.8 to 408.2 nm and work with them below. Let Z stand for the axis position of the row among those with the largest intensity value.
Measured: 407.05 nm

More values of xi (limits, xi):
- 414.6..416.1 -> 414.85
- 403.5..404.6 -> 403.60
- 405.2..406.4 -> 405.40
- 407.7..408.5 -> 408.40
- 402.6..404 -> 403.60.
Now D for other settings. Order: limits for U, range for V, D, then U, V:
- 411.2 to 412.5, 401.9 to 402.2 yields 0.383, 0.383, 7.37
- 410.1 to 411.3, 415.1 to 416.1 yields 0.440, 0.440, 7.47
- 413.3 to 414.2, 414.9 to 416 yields 0.413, 0.413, 7.39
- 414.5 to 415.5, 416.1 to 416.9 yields 0.379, 0.379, 7.54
